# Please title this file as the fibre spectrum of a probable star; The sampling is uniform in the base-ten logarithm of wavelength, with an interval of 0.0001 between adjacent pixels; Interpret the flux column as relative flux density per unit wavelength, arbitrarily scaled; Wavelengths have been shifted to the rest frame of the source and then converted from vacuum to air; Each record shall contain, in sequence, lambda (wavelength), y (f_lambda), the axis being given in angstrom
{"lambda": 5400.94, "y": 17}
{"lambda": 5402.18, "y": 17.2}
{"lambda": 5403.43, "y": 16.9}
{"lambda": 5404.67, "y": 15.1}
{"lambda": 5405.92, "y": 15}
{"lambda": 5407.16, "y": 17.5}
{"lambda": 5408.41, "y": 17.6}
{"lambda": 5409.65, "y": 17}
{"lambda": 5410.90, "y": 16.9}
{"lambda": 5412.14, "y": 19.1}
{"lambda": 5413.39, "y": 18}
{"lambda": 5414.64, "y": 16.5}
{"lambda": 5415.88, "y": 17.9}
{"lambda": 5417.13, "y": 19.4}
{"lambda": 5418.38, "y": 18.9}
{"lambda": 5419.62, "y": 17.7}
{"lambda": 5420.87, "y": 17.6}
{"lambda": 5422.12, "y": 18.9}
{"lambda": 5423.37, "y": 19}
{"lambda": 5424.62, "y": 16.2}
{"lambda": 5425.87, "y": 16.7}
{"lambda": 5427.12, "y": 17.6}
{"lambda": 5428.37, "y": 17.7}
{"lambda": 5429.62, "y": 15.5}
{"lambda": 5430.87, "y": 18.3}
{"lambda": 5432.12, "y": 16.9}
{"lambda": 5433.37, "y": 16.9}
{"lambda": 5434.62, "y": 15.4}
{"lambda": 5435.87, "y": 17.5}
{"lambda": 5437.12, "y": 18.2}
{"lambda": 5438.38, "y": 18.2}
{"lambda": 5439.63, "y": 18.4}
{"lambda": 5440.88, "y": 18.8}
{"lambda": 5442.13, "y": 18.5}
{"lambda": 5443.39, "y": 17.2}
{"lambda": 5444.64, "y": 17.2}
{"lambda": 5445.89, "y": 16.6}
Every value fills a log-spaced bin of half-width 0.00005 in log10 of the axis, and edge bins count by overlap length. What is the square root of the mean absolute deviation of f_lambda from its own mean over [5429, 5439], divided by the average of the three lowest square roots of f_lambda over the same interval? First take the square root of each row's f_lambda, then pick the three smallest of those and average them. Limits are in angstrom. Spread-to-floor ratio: 0.243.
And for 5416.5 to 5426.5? 0.244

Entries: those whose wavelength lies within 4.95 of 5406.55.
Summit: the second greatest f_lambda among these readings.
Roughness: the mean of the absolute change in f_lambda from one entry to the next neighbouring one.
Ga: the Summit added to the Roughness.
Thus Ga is 18.29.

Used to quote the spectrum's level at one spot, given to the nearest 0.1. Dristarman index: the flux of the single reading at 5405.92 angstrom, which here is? 15.0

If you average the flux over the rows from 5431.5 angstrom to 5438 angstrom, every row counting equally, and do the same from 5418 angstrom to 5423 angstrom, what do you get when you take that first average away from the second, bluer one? 1.3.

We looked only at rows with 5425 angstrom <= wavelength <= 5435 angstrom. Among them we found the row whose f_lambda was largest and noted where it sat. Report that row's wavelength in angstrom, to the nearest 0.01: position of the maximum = 5430.87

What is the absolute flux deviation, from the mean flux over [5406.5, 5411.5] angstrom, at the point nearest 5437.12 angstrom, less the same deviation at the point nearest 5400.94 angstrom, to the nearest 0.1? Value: 0.7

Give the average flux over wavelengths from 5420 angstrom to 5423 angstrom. 18.2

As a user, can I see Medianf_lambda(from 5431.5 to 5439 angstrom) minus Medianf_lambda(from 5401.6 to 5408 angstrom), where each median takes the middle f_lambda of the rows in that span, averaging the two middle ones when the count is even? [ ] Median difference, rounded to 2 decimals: 0.30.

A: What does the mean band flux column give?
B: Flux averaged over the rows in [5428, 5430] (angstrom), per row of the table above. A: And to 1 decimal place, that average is 16.6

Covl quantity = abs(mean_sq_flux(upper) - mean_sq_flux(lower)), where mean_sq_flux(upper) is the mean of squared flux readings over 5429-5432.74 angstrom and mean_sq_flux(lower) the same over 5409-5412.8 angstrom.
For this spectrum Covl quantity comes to 26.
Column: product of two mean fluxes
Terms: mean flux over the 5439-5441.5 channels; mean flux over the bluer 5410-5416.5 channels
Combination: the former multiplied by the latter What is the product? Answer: 329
